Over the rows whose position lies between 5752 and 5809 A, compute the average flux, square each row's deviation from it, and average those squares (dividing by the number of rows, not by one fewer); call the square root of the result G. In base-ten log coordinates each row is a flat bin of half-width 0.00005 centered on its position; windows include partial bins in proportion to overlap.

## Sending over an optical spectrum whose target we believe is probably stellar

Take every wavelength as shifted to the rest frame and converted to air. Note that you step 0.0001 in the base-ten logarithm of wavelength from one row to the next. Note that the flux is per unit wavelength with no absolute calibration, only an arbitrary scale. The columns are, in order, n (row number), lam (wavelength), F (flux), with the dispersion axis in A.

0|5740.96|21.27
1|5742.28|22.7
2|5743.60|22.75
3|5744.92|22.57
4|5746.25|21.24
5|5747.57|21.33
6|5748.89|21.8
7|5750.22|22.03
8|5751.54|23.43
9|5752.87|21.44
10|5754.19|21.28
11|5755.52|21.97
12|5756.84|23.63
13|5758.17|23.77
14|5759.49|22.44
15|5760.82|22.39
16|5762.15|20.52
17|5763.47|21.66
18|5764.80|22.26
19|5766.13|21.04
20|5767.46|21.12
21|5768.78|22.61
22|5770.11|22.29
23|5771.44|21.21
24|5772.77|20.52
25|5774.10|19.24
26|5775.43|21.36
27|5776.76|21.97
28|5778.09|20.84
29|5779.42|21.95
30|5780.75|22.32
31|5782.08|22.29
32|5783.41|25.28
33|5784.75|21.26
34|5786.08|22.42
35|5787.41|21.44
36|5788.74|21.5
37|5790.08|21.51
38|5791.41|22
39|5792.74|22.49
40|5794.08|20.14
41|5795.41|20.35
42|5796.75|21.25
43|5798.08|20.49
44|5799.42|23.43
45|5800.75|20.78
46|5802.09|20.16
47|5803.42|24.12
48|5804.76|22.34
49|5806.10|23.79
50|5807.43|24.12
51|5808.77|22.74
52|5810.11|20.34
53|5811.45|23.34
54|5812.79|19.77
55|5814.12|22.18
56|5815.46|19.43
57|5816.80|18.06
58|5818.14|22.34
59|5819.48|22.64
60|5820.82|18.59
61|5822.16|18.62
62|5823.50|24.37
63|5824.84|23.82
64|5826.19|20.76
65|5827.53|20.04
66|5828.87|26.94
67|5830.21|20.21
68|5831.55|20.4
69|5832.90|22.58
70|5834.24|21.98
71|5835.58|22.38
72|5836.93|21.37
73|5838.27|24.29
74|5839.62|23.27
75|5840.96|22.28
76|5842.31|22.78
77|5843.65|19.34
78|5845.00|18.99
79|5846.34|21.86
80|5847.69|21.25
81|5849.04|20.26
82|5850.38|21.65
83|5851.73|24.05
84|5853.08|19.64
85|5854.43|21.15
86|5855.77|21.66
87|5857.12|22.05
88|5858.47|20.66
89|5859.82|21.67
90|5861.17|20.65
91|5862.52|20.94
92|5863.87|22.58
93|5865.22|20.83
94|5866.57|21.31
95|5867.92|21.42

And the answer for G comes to 1.2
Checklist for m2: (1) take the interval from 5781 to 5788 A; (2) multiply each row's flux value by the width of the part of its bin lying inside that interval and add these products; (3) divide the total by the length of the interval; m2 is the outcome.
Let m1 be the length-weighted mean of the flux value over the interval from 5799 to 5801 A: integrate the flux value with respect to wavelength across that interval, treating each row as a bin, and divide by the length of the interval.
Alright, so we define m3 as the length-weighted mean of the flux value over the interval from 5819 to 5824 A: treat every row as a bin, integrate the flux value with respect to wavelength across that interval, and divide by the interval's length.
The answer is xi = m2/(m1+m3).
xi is 0.52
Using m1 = 22.3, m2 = 22.5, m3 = 20.9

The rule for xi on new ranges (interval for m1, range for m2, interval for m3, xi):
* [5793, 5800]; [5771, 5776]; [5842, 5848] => 0.49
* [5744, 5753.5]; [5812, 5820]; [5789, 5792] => 0.48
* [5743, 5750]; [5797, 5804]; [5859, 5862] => 0.51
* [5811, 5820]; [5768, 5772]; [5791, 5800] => 0.52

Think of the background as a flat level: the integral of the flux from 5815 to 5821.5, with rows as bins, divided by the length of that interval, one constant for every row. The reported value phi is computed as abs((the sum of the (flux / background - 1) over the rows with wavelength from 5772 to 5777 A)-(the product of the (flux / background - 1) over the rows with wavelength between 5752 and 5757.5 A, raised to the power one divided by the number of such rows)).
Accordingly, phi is 0.0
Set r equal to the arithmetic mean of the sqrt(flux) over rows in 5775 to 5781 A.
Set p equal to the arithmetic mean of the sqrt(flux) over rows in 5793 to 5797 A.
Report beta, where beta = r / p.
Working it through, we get 1.03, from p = 4.54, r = 4.66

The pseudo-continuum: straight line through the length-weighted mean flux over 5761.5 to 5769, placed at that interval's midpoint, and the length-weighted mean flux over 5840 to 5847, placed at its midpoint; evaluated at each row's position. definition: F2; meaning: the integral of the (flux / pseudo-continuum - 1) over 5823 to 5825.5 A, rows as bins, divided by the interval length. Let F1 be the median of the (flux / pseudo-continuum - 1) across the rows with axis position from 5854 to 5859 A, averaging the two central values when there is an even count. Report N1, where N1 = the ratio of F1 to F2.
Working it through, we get 0.1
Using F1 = 0.014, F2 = 0.13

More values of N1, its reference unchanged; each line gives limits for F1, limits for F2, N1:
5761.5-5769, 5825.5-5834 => -0.2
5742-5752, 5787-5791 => 5.8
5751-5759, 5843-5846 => -0.7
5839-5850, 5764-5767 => 3.5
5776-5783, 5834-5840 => 0.3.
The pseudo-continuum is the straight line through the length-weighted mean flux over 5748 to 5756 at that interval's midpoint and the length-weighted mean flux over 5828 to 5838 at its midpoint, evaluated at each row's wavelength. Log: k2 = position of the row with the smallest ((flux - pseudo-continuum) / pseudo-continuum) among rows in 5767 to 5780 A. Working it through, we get 5774.10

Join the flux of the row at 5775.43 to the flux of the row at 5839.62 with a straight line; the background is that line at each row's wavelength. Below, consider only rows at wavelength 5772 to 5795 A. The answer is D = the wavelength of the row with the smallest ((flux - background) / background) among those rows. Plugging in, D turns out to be 5774.10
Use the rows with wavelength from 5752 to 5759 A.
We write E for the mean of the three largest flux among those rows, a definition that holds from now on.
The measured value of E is 23.1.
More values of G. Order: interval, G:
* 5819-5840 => 2.2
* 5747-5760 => 0.9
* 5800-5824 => 2.0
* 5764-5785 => 1.2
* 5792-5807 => 1.5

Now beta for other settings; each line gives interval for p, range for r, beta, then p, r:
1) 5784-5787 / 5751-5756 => 1.00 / 4.67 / 4.69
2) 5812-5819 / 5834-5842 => 1.05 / 4.51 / 4.75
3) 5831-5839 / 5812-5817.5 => 0.95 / 4.71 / 4.45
